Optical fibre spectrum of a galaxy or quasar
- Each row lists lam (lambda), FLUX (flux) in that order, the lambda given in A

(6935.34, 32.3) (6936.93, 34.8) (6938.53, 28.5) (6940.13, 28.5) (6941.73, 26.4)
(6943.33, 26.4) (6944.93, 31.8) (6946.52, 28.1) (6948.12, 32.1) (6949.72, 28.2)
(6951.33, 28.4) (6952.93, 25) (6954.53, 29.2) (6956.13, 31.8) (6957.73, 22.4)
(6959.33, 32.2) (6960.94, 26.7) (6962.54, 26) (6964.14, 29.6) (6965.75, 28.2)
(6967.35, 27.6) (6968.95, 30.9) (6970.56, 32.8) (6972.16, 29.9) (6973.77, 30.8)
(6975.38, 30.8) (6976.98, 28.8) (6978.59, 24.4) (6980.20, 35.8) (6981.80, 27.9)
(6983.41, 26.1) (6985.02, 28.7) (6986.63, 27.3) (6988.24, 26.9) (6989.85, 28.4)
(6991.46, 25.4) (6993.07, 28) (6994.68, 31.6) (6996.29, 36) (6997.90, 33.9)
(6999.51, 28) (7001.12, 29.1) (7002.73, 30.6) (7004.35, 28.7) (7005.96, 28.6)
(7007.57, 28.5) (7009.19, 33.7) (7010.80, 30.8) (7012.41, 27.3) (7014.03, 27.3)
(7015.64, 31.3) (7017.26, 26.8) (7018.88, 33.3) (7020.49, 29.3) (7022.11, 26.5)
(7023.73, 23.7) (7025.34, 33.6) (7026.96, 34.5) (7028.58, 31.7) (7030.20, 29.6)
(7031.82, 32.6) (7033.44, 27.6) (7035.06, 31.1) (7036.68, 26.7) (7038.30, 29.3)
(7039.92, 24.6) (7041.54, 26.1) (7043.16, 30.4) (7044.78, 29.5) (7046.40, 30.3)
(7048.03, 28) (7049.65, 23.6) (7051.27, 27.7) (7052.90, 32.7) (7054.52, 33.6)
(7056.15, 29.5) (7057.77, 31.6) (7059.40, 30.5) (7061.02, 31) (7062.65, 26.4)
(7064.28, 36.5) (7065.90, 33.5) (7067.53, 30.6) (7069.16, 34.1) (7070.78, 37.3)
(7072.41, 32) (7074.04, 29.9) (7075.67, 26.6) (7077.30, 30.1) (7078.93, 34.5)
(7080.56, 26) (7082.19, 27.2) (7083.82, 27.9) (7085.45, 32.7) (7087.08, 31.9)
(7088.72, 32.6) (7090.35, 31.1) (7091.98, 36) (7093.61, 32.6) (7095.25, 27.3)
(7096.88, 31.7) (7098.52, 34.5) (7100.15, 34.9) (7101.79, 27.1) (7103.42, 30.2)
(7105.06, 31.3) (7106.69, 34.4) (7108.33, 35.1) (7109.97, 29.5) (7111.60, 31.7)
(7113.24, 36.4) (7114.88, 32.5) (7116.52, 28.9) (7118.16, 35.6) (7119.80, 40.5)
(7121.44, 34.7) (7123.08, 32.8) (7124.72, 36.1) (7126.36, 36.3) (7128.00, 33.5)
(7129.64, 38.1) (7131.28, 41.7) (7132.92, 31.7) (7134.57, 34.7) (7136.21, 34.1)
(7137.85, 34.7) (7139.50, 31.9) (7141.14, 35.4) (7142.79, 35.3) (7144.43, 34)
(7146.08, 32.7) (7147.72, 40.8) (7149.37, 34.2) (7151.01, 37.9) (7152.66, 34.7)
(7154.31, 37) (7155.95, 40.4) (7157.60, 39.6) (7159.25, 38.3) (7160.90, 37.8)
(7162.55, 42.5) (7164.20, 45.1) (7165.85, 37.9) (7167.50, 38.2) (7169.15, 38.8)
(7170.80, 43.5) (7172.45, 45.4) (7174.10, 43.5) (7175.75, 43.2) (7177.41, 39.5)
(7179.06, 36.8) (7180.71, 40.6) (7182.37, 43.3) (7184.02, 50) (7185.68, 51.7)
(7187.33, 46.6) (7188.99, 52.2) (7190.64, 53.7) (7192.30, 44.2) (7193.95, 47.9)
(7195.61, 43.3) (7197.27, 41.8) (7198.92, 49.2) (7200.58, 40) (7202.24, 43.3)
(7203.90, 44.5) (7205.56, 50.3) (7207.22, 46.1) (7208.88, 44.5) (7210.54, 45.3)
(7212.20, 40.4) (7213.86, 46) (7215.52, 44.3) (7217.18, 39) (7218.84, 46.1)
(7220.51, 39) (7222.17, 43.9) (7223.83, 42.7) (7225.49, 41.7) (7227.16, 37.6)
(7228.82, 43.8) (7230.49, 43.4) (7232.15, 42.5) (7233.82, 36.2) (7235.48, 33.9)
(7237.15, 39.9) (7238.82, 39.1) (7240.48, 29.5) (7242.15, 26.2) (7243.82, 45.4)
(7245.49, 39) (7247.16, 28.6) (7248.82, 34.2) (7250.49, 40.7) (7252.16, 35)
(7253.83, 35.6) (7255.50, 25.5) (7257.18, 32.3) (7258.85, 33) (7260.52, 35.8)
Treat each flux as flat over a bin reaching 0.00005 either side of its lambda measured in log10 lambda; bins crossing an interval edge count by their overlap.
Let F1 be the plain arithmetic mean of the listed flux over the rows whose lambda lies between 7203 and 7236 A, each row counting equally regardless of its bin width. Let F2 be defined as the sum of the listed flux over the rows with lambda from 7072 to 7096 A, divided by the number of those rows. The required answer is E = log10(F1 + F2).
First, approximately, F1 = 43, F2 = 31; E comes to 1.86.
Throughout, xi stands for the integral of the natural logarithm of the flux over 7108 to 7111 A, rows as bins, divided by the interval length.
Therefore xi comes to 3.46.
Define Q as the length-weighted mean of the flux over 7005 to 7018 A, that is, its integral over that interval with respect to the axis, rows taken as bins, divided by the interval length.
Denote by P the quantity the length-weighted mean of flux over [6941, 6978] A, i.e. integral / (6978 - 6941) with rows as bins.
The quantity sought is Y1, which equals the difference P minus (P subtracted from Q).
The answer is 28.4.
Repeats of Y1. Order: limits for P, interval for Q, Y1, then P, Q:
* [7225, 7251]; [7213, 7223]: 32.0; 37.5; 43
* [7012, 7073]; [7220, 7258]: 22.9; 30.1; 37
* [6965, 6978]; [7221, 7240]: 19.6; 29.9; 40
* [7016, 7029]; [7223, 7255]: 22.3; 29.9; 38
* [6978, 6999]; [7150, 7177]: 18.4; 29.3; 40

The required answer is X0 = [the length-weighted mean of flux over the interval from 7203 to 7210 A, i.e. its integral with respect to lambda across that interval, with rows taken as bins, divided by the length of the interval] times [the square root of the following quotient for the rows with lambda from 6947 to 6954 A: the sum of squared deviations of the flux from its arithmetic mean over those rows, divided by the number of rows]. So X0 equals 116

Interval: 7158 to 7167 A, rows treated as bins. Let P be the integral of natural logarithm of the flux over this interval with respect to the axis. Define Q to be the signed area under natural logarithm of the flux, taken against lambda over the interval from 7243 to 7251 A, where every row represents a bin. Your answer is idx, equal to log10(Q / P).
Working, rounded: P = 33.2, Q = 28.9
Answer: -0.06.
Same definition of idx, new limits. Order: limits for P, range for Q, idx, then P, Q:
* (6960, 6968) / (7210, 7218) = 0.05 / 26.6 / 30.1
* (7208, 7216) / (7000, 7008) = -0.05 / 30.3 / 27.0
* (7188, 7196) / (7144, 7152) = -0.03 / 31.0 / 28.6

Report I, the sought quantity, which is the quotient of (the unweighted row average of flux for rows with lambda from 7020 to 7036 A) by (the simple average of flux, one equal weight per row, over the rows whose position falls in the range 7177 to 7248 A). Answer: 0.71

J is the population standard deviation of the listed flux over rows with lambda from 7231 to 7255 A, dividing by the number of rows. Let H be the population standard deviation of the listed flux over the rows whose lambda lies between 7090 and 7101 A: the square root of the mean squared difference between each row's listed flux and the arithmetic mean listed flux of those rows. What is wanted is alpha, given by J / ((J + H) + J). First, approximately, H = 2.7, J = 5.27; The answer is 0.398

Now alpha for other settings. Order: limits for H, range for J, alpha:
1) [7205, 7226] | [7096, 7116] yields 0.314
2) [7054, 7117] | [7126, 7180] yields 0.358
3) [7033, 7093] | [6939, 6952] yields 0.277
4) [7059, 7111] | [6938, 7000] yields 0.327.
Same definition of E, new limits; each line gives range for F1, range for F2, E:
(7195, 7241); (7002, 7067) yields 1.86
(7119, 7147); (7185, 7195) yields 1.93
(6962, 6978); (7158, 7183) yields 1.85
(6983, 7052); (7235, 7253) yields 1.81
